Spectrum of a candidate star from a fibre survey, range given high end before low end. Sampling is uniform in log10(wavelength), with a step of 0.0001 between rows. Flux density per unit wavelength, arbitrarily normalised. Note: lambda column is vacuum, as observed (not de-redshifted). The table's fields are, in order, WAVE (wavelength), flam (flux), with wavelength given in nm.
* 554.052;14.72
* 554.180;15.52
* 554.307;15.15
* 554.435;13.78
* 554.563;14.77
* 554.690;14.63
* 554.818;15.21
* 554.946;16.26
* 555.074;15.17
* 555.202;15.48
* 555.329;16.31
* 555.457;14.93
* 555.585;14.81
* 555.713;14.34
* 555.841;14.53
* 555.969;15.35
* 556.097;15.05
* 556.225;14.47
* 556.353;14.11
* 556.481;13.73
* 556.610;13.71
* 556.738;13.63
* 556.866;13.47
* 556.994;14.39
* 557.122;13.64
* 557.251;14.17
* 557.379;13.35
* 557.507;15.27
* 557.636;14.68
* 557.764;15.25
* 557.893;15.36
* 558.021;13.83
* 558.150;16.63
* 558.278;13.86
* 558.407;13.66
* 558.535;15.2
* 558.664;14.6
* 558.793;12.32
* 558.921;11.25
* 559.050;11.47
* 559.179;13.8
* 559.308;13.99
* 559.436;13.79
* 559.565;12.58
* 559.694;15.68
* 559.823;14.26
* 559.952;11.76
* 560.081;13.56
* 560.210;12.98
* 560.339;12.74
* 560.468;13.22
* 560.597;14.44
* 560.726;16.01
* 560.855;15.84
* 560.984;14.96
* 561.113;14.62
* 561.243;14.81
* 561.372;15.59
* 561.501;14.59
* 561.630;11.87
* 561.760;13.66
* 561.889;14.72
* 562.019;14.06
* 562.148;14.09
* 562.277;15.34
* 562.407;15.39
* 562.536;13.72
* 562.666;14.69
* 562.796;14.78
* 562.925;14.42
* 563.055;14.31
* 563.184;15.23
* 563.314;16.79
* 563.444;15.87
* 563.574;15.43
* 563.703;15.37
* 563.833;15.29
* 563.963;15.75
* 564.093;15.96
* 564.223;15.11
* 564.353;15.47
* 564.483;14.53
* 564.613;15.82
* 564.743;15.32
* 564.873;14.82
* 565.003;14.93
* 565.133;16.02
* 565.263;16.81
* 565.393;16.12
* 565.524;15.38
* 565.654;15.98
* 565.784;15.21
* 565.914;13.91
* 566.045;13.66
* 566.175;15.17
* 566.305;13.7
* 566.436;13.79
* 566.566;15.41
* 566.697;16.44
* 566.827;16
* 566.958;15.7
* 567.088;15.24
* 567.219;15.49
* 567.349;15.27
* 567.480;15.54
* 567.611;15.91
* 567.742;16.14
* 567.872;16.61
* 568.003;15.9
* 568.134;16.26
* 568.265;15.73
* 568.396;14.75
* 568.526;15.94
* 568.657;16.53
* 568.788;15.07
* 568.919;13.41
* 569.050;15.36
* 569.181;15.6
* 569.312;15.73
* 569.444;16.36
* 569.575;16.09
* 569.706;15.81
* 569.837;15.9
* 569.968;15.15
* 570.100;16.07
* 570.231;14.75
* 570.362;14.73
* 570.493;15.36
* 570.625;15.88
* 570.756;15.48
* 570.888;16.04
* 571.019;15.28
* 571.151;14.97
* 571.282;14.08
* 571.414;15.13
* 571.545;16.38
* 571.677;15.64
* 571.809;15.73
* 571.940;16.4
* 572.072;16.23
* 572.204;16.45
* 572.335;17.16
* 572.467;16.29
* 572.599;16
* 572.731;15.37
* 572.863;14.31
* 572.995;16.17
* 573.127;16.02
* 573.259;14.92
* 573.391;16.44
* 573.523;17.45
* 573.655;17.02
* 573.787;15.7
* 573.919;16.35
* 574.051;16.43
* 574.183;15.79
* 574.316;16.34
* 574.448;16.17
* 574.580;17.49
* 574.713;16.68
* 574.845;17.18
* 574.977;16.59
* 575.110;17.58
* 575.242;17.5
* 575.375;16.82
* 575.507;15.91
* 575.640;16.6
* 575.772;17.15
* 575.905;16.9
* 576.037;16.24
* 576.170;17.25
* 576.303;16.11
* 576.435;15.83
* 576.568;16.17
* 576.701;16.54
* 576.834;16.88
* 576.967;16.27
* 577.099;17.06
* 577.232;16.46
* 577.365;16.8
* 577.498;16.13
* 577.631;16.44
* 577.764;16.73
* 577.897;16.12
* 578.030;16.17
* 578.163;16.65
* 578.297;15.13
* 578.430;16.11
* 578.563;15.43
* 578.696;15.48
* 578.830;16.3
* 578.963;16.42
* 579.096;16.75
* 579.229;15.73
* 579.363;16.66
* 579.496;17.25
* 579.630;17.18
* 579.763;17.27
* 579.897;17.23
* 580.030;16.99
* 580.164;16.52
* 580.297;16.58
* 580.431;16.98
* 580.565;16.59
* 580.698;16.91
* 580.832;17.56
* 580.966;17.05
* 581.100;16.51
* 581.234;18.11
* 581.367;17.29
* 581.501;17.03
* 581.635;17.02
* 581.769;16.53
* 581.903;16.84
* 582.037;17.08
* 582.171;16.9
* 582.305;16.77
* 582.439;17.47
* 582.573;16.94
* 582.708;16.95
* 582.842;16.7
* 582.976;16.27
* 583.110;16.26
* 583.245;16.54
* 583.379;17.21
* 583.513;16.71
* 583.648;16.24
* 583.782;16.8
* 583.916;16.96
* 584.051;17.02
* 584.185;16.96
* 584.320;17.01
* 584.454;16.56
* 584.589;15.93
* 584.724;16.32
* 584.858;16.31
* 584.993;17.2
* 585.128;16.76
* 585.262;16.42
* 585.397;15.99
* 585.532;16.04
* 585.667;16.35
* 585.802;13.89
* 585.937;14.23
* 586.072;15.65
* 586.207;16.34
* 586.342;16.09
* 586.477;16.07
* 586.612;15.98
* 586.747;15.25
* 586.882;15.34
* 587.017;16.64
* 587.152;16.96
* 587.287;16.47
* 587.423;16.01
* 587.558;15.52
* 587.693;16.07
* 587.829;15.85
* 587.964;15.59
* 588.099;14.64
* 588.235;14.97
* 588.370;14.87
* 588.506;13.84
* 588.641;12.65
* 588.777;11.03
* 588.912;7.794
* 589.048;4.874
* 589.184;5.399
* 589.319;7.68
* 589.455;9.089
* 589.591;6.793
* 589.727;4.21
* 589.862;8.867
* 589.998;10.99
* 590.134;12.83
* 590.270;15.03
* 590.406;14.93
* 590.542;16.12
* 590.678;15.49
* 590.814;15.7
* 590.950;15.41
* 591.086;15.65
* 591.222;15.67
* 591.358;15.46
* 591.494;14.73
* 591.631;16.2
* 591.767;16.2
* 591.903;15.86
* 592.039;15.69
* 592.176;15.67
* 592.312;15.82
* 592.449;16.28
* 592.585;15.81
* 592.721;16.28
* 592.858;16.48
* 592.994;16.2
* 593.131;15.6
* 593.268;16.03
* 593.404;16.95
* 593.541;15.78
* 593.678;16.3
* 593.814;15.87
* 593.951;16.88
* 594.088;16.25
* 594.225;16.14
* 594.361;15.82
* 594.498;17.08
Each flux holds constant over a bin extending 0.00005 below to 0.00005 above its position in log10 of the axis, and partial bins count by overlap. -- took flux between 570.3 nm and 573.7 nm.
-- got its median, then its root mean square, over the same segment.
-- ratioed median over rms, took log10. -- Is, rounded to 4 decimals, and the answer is 0.0031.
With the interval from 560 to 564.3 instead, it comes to 0.0012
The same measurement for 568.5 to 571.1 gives 0.0034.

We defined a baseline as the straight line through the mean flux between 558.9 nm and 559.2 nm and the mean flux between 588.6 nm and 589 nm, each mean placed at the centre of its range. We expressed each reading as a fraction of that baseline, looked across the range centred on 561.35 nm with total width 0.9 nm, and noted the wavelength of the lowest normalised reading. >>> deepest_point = 561.630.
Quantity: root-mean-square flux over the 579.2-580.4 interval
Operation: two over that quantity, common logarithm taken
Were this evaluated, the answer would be -0.93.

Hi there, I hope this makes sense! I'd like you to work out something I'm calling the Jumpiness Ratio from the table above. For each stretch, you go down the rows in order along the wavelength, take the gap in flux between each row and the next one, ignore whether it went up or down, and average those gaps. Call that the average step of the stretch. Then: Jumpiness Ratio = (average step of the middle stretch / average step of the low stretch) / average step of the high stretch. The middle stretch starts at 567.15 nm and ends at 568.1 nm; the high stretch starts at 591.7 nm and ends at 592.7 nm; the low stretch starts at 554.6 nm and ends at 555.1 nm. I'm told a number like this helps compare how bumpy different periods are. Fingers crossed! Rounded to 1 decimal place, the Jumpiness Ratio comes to 1.6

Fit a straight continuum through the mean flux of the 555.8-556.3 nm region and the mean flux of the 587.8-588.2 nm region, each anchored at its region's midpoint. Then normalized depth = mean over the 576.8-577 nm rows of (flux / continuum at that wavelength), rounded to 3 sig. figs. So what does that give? 1.09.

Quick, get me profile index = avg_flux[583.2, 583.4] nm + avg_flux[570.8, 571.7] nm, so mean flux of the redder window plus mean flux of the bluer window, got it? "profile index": 32.2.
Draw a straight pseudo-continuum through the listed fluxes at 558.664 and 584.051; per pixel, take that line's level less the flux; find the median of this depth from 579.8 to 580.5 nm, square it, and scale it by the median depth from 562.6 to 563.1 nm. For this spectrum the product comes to 0.041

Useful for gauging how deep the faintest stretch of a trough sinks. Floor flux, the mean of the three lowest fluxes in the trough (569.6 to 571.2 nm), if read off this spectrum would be 14.8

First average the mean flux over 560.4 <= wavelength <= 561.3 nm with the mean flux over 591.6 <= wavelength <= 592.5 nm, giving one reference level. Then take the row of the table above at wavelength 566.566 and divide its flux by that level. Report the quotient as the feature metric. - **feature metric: 1.00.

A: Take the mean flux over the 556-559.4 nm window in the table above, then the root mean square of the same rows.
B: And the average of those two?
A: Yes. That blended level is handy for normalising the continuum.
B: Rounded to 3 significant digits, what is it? 14.1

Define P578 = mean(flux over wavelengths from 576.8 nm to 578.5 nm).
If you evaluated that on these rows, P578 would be 16.4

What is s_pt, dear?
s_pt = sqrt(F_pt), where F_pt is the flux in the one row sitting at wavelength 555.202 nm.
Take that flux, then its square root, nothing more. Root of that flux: 3.93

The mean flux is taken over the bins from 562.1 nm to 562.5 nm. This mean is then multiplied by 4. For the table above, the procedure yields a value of 60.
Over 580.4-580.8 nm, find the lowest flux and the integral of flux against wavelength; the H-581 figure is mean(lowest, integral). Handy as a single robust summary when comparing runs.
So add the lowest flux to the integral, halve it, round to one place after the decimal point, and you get 11.7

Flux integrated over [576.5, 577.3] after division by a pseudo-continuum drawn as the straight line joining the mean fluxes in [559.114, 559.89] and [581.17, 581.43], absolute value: 0.779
